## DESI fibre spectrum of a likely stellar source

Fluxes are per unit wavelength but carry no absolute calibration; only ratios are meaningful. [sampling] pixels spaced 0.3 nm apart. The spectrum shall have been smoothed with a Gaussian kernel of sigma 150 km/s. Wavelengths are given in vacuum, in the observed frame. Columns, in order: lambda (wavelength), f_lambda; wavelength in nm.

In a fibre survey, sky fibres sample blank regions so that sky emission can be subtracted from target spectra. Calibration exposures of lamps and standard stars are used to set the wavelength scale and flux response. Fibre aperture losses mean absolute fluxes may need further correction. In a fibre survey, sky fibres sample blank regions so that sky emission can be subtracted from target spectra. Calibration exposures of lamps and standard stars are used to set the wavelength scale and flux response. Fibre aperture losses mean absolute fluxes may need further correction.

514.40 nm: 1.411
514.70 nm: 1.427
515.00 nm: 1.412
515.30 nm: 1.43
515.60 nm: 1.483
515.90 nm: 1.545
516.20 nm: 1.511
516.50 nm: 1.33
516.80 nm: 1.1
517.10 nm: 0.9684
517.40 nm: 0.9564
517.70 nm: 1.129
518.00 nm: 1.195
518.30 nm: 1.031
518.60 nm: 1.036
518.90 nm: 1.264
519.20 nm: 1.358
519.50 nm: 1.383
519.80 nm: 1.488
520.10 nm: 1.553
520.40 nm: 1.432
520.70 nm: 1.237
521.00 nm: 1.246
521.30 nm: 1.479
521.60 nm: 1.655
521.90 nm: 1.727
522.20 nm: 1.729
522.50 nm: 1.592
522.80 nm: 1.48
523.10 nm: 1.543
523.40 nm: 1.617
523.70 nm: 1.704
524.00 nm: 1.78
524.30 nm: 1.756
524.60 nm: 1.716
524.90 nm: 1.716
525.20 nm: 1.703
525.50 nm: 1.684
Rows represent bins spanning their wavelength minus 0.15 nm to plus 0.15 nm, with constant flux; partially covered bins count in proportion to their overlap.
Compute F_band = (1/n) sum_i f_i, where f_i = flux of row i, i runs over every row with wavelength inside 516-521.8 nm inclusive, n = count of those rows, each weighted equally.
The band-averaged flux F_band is 1.3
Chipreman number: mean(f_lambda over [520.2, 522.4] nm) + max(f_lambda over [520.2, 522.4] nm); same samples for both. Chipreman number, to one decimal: 3.2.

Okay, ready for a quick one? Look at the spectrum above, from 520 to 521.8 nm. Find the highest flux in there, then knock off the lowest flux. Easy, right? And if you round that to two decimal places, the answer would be 0.42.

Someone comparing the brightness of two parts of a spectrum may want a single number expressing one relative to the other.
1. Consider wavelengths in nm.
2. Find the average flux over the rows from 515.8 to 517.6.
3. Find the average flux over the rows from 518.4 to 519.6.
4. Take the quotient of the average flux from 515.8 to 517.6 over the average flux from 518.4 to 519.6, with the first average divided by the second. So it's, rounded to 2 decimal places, 0.98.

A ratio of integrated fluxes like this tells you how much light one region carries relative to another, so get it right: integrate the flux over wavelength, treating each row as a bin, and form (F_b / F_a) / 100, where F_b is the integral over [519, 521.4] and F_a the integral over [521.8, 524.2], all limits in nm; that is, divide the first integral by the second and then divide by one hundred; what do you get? 0.0085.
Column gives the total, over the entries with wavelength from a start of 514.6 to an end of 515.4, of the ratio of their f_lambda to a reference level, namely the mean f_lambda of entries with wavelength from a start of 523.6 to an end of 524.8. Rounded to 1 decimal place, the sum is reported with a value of 2.5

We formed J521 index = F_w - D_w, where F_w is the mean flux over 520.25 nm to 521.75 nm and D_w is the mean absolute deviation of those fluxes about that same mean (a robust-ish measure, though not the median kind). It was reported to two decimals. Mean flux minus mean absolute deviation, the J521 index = 1.28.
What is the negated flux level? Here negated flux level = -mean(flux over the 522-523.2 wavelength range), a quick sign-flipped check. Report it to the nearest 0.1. -1.6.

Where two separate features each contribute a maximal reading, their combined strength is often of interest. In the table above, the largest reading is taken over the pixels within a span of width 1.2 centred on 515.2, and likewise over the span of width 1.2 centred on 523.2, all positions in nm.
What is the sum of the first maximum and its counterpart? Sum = 3.19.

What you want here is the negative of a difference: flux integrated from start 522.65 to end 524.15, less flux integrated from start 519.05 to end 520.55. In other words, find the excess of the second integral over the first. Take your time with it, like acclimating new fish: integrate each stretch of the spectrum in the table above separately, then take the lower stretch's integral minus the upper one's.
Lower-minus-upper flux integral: -0.27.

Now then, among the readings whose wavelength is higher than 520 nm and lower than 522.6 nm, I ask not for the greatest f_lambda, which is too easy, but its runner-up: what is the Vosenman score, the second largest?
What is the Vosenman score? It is 1.727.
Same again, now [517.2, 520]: 1.383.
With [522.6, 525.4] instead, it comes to 1.756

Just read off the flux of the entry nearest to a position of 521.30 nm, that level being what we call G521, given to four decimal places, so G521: 1.4790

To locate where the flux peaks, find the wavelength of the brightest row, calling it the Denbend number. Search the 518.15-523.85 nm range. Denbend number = 522.20 nm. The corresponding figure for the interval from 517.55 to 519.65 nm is 519.50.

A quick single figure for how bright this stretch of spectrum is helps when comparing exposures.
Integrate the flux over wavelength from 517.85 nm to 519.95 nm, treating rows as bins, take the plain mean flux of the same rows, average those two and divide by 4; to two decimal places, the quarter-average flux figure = 0.48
